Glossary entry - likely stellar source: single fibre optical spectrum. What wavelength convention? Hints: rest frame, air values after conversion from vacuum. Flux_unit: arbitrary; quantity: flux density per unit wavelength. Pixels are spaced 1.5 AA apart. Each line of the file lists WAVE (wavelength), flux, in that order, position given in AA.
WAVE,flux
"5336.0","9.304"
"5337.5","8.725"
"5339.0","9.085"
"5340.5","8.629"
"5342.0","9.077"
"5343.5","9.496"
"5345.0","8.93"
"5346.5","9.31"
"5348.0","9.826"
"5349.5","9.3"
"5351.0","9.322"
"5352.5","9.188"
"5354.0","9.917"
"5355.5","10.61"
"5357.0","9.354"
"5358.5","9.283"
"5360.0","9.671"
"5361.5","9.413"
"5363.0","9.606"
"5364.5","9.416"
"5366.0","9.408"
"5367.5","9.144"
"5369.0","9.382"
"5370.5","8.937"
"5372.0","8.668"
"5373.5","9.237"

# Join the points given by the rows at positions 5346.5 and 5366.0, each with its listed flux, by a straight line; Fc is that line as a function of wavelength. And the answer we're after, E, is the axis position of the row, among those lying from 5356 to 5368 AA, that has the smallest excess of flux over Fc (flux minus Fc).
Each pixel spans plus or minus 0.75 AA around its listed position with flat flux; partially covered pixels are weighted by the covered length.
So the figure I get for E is 5367.5 AA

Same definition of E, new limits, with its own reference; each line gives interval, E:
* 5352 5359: 5352.5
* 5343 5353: 5345.0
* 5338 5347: 5340.5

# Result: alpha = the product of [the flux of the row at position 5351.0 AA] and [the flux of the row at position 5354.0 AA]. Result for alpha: 92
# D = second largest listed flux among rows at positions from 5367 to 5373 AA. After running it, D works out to 9.144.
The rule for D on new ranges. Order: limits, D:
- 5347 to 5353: 9.322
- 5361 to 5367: 9.416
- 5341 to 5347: 9.31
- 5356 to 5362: 9.413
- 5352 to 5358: 9.917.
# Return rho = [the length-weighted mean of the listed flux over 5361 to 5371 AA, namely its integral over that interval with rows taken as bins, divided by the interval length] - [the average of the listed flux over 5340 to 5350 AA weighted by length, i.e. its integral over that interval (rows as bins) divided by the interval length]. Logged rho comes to 0.1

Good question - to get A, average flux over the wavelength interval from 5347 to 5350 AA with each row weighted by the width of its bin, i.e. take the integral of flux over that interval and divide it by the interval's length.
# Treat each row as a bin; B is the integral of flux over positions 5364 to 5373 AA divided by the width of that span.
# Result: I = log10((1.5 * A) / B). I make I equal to 0.195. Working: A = 9.56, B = 9.2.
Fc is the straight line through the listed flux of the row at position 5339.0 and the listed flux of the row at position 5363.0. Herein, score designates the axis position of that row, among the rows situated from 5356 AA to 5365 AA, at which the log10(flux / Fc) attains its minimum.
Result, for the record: 5358.5 AA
